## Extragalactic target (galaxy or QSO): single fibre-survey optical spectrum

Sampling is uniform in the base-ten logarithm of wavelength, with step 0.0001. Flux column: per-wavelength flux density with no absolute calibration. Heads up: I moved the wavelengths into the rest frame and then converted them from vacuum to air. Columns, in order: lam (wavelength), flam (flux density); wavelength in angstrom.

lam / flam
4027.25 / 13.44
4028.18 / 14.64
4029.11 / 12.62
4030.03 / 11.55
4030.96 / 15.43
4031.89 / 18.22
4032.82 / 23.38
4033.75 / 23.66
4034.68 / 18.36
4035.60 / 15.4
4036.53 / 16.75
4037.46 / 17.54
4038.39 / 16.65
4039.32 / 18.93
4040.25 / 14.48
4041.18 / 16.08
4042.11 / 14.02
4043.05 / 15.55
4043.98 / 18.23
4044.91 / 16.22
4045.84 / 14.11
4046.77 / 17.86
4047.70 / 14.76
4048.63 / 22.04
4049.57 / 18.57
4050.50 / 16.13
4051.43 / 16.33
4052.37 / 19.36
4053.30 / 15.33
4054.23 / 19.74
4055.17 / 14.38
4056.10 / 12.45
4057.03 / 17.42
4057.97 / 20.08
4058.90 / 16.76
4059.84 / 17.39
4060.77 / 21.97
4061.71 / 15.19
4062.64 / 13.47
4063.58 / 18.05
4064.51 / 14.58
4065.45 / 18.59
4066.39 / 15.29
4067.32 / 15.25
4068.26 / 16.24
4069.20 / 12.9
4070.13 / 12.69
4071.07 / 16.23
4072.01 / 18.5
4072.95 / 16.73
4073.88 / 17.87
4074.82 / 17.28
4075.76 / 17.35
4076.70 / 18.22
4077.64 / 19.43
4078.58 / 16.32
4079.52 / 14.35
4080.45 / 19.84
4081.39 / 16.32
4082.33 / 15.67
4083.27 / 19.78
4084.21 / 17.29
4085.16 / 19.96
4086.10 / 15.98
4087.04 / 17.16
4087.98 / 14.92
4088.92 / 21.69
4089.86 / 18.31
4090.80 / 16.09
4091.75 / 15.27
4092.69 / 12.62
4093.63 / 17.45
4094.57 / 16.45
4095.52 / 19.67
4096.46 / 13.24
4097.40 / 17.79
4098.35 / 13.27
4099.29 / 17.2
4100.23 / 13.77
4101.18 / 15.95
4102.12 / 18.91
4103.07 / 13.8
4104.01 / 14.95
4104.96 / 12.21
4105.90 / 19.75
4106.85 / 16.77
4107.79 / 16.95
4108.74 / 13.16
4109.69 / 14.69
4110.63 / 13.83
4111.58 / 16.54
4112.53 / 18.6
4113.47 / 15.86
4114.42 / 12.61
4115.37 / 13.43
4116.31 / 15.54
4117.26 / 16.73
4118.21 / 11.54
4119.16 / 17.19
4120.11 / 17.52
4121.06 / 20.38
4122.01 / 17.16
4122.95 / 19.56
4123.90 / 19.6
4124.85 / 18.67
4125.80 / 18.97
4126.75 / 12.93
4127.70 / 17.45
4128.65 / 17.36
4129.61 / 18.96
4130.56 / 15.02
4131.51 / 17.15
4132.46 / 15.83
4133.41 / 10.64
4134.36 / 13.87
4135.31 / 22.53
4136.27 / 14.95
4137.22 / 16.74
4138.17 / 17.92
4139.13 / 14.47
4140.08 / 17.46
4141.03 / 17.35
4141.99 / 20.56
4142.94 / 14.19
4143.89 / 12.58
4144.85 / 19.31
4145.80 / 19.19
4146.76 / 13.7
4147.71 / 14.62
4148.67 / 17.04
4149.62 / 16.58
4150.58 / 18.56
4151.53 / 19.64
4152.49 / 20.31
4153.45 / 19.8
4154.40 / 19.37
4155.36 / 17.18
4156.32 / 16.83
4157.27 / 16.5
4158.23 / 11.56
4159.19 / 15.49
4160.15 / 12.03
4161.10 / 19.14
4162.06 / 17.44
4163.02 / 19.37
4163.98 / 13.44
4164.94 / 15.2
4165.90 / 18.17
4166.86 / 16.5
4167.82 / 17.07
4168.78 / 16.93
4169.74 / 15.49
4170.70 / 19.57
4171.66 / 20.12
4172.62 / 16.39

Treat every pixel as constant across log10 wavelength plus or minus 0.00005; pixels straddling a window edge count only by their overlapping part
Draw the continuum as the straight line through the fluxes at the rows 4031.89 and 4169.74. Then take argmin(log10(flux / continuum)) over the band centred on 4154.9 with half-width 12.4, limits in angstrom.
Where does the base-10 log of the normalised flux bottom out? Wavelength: 4158.23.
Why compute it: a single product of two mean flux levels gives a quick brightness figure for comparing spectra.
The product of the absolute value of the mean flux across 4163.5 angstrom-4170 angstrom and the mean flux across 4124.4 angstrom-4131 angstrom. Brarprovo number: 275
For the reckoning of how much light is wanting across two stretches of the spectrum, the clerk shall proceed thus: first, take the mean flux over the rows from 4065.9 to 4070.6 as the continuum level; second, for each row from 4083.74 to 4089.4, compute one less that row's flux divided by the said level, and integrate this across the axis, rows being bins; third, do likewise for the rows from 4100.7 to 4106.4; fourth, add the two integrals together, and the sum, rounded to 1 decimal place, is -1.9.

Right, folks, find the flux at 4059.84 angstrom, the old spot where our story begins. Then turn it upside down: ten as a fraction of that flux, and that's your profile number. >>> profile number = 0.58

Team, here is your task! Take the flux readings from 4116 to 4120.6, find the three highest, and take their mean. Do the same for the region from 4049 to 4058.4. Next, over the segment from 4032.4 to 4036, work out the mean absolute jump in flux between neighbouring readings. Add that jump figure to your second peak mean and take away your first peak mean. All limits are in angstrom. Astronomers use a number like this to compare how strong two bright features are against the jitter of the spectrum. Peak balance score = 5.4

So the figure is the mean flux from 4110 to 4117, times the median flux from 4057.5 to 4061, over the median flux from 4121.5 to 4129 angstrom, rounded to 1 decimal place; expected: 15.8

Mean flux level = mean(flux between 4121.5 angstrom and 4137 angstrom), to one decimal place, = 16.9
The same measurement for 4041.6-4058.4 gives 16.8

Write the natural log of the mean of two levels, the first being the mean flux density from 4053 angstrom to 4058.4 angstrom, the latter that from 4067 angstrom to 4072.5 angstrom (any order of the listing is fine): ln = 2.77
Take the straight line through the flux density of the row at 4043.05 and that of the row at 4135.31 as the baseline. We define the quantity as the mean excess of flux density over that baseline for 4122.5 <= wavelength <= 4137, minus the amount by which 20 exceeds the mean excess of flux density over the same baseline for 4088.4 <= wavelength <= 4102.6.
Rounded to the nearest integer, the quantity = -28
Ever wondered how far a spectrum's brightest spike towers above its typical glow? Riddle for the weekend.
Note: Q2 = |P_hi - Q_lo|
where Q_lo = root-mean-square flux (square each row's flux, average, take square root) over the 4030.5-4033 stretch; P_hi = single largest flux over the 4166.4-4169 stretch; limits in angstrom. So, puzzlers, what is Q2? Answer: 2.2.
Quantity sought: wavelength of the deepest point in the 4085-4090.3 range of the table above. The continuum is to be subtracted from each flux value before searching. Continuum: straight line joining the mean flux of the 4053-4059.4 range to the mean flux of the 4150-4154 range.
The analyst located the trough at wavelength 4087.98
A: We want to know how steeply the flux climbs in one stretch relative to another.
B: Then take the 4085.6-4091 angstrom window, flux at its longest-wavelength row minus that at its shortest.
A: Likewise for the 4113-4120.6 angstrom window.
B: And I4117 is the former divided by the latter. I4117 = 0.1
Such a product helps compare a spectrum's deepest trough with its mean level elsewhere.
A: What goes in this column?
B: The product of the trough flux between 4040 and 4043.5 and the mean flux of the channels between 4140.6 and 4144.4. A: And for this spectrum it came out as 227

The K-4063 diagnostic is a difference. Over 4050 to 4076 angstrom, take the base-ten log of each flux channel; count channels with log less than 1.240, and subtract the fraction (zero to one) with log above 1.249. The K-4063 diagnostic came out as 17.7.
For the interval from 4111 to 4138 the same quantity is 17.7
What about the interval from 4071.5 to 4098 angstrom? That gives 15.6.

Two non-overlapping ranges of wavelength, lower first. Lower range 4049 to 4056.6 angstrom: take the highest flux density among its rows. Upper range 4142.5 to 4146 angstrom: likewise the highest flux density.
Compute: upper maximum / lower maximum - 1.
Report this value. -0.02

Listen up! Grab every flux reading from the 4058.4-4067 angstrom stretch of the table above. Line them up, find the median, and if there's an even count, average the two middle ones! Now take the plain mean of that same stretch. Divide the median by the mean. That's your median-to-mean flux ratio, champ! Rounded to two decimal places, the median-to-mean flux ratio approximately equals 1.00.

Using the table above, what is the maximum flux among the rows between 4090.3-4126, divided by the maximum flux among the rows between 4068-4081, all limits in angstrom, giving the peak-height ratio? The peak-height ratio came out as 1.03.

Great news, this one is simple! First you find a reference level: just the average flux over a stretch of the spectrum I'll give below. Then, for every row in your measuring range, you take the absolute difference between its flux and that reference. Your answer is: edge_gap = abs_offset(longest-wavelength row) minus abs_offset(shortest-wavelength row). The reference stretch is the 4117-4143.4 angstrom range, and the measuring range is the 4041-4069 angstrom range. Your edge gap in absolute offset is -0.2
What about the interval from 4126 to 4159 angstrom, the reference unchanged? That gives 1.4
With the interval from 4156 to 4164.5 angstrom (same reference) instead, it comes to 3.4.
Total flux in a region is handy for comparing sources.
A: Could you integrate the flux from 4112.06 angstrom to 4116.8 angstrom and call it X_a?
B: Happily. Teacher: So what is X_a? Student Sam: 72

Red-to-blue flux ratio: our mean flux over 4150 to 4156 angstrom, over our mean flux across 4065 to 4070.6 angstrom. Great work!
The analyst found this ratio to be 1.26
